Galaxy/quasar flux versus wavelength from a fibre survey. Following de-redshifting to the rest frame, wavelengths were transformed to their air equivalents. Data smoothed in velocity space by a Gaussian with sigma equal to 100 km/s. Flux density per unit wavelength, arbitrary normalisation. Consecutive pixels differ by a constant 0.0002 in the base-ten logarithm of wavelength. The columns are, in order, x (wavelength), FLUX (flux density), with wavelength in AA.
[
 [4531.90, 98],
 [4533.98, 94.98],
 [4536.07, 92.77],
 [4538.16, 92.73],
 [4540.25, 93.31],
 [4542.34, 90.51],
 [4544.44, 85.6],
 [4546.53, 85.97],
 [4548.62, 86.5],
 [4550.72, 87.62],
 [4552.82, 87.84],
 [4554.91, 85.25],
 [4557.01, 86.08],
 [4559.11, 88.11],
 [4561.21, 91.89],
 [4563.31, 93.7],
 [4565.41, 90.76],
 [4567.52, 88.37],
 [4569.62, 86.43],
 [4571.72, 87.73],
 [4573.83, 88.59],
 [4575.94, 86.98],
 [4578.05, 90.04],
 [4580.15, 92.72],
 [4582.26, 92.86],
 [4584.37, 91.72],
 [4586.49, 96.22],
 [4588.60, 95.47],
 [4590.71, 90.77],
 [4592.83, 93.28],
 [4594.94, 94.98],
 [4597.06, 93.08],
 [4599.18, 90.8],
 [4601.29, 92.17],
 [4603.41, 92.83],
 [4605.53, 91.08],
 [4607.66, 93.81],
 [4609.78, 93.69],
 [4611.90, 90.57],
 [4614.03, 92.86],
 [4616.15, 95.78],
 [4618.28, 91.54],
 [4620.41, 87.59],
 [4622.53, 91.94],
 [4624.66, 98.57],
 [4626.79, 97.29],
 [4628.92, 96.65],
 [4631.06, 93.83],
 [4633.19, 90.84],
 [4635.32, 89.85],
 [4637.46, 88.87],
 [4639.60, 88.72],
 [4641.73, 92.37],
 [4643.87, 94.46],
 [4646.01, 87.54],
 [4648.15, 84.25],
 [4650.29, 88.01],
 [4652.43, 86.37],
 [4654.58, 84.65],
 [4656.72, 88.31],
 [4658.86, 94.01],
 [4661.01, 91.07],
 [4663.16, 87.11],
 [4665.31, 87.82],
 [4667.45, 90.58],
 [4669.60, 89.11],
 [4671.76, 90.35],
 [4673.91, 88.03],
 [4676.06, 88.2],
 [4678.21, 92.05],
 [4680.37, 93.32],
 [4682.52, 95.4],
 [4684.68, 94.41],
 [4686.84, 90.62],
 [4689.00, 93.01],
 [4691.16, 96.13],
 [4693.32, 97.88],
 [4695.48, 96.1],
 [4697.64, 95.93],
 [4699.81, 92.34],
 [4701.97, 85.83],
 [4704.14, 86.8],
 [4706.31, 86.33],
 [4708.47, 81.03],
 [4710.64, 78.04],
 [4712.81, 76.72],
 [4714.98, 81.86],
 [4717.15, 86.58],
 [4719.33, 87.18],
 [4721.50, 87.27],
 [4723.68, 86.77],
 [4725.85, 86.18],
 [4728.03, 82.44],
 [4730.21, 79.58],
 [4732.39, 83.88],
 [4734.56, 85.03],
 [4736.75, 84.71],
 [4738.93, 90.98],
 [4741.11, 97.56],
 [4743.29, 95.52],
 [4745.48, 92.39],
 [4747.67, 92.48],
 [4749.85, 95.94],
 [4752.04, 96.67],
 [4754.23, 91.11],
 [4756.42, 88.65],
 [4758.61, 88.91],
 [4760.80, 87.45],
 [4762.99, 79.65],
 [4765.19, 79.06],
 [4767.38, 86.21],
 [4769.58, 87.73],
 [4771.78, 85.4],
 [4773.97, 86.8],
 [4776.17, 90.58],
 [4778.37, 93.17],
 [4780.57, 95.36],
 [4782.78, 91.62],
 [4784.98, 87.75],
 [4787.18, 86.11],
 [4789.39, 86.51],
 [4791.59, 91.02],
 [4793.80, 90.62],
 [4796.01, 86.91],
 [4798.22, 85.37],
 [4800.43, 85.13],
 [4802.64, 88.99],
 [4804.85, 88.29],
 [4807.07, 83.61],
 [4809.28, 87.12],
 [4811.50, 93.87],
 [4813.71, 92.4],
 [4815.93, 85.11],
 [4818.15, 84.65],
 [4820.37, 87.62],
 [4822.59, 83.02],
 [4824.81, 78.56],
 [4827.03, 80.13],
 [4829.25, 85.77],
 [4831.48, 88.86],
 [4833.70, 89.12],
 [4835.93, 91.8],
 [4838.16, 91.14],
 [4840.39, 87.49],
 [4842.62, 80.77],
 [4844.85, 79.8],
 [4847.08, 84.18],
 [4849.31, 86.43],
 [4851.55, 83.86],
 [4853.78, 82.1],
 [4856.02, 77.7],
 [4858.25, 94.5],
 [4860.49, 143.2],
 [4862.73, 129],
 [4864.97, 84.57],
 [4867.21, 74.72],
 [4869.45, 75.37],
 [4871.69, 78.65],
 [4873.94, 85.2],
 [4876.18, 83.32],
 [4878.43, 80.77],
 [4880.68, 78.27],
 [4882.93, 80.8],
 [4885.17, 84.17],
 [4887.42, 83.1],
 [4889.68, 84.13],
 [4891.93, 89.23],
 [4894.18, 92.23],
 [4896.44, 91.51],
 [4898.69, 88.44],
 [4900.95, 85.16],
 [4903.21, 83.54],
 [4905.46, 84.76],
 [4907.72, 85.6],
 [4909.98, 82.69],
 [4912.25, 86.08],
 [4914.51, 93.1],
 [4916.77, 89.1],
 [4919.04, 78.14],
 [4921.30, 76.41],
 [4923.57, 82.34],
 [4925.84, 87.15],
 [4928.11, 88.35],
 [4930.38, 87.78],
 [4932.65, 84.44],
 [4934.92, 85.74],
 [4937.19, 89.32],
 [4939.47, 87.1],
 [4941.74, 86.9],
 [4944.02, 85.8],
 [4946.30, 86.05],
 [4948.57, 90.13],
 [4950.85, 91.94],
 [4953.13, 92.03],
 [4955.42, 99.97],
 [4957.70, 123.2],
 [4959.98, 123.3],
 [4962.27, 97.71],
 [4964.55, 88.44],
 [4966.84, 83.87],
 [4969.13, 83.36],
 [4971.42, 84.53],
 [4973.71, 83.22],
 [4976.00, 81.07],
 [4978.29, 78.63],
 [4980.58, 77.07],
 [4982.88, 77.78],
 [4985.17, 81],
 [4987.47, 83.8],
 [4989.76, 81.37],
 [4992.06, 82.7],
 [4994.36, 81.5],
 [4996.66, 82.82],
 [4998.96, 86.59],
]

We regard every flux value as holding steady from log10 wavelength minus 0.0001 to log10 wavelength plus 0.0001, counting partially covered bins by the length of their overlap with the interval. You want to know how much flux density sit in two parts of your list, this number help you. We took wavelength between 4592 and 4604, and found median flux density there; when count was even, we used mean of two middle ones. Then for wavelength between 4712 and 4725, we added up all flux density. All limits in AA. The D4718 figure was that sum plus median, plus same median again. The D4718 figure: 692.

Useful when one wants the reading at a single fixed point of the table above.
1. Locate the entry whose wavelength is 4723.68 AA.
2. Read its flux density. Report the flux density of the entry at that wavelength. 86.77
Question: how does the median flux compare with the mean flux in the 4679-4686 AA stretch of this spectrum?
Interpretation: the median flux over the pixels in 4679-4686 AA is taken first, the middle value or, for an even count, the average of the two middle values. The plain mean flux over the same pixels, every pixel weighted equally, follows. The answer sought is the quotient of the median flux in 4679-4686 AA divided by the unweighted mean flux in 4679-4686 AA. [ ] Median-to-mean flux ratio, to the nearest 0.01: 1.00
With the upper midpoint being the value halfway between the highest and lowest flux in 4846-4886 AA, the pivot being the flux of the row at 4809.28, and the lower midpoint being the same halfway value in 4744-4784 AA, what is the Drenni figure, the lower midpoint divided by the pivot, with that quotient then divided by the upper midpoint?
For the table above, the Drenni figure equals 0.0093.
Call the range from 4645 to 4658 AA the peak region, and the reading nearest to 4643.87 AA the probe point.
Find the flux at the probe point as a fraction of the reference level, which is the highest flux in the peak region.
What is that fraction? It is 1.07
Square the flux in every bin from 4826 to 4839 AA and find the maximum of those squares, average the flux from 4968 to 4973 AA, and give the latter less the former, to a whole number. -8343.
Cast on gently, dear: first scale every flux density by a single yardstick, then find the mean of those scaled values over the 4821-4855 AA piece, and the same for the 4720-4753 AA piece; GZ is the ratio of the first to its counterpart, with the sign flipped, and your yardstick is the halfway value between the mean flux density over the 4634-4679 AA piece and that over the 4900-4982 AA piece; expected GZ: -0.95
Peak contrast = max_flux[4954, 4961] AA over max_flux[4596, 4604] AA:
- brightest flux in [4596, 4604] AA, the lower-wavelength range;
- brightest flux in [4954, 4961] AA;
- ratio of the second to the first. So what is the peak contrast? 1.32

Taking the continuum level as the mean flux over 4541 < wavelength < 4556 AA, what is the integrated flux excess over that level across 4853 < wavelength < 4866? 199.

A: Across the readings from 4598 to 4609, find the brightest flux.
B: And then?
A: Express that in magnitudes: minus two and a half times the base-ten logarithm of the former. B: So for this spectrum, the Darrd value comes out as -4.93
